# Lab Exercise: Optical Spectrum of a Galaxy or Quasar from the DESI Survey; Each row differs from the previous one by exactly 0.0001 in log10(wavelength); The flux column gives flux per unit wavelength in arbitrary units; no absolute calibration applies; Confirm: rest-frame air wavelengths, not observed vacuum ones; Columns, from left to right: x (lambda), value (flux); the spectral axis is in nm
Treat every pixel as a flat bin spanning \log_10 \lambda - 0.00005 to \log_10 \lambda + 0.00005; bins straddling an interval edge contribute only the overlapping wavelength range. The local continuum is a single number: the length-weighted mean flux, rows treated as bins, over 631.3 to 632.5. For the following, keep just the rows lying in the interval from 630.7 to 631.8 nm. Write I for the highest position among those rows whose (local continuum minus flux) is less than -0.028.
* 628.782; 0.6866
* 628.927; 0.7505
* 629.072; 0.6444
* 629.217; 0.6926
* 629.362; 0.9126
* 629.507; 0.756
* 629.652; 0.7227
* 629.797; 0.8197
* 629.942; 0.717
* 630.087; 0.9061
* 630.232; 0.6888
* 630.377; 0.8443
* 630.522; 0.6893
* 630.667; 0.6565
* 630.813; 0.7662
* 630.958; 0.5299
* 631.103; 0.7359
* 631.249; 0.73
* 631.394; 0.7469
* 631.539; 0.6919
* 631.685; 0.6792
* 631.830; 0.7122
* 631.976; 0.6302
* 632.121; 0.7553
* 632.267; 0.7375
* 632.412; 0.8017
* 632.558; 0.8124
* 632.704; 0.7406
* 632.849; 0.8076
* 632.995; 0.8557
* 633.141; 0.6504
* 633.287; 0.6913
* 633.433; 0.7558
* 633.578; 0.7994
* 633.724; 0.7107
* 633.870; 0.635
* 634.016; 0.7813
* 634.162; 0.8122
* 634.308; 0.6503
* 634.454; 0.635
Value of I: 630.813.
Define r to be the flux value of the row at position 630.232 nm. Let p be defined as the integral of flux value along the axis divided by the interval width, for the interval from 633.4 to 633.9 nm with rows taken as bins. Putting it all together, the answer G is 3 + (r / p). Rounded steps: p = 0.732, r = 0.6888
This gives 3.94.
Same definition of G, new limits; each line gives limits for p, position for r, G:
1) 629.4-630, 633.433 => 3.99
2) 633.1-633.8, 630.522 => 3.95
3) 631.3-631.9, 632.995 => 4.21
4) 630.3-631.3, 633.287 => 3.98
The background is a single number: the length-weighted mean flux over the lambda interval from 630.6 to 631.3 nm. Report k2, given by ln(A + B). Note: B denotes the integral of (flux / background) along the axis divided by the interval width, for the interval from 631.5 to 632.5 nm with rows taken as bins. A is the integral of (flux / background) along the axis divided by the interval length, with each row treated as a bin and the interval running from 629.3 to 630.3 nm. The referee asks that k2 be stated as 0.793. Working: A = 1.16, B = 1.05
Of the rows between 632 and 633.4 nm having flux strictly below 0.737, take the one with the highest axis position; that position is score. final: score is 633.287 nm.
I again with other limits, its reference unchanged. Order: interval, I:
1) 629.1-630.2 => 630.087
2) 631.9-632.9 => 632.849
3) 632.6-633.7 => 633.578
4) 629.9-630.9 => 630.813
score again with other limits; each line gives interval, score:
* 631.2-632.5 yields 631.976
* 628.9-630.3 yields 630.232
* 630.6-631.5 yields 631.249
